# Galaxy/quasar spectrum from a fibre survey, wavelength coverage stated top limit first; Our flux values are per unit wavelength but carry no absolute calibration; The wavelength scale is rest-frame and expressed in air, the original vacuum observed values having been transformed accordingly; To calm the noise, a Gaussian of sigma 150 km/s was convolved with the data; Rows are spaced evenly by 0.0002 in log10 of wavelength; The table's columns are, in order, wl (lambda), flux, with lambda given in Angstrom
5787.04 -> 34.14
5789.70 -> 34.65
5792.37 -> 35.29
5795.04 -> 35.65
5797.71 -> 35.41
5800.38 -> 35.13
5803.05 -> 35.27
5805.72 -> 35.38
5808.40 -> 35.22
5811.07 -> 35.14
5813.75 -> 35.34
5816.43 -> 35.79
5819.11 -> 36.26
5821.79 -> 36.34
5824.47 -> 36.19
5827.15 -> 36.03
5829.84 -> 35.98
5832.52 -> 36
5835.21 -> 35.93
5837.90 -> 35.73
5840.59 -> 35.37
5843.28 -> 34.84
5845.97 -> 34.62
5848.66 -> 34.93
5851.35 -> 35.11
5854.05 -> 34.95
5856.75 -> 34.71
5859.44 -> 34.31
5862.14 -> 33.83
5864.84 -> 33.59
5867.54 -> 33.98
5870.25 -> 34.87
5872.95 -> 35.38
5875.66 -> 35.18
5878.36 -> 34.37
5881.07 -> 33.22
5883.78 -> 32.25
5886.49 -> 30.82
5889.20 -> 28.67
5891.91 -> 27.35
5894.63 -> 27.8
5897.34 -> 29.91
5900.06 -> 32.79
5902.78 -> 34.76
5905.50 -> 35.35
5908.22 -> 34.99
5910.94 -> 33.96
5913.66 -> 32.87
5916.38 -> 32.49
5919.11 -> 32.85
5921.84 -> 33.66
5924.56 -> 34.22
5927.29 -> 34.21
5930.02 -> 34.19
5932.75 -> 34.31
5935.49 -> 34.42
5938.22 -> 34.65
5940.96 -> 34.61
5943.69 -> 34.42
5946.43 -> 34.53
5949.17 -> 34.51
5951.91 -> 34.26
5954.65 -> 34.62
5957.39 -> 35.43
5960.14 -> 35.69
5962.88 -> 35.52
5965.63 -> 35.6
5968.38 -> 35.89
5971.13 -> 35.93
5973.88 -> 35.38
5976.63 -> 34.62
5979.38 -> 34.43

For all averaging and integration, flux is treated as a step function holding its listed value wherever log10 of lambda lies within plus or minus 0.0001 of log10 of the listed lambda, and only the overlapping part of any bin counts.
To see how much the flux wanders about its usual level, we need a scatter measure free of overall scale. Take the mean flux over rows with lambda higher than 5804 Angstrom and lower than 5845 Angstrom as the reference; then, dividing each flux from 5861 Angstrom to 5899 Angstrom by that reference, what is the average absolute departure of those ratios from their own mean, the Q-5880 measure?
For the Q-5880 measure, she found 0.066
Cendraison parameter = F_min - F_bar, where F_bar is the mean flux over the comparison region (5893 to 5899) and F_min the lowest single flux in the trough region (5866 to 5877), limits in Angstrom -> 5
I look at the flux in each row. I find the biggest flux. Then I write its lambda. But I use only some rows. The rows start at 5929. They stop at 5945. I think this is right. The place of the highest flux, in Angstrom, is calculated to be 5938.22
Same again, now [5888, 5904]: 5902.78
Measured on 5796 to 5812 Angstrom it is 5797.71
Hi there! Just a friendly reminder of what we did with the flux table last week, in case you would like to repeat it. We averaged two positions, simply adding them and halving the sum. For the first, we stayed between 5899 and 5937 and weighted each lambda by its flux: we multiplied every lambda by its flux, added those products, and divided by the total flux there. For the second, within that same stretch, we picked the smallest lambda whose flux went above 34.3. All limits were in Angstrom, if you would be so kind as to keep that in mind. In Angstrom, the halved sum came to 5910.3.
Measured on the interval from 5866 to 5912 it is 5879.7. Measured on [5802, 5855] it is 5815.7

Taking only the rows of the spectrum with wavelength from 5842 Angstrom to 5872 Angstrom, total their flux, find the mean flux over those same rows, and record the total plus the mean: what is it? 414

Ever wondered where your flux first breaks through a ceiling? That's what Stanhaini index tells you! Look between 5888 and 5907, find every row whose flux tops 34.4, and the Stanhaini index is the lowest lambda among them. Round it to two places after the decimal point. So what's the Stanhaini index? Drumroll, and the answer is 5902.78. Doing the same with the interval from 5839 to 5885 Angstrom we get 5840.59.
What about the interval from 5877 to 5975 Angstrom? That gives 5902.78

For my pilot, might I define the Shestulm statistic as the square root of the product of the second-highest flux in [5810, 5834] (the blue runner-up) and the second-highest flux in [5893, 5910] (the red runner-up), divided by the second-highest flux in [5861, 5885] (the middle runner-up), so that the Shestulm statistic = 1.01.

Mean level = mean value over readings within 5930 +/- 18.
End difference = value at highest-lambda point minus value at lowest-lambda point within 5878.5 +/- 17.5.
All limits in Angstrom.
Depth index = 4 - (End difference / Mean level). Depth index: 4.18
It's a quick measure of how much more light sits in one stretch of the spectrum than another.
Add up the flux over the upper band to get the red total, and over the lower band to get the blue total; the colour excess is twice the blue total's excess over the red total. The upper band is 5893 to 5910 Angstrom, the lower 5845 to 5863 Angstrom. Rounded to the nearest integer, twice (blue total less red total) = 94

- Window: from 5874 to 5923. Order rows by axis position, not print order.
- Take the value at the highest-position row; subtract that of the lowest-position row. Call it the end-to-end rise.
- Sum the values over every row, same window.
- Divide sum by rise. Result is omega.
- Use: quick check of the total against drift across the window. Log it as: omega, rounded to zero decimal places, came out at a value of -384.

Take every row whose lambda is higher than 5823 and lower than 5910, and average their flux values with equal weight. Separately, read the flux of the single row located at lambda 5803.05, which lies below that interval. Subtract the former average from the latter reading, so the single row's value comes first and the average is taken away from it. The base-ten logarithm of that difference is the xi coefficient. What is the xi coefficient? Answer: 0.15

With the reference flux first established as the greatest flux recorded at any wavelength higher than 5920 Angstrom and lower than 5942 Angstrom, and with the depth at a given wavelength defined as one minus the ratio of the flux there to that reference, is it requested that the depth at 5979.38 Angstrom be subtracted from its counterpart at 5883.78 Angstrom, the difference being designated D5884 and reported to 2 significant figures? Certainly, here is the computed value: 0.063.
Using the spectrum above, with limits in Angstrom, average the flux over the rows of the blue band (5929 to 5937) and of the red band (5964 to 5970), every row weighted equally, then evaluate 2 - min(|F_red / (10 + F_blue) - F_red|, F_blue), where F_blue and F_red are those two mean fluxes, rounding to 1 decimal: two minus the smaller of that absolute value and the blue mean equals -32.3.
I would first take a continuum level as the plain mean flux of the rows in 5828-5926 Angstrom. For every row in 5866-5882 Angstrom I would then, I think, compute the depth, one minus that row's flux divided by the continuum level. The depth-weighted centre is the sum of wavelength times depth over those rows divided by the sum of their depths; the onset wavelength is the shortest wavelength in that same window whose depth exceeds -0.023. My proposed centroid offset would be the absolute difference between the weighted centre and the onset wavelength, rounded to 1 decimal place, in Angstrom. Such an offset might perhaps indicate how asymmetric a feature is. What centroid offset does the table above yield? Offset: 5.3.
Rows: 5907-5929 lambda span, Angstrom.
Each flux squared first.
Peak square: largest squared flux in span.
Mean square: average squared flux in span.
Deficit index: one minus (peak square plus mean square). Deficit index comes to -2357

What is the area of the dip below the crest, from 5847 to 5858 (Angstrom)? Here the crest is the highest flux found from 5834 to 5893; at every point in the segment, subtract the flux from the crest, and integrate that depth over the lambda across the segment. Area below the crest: 11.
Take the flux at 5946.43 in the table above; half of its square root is 2.94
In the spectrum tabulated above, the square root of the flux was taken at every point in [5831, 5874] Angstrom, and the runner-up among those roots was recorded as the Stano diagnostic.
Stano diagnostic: 5.99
